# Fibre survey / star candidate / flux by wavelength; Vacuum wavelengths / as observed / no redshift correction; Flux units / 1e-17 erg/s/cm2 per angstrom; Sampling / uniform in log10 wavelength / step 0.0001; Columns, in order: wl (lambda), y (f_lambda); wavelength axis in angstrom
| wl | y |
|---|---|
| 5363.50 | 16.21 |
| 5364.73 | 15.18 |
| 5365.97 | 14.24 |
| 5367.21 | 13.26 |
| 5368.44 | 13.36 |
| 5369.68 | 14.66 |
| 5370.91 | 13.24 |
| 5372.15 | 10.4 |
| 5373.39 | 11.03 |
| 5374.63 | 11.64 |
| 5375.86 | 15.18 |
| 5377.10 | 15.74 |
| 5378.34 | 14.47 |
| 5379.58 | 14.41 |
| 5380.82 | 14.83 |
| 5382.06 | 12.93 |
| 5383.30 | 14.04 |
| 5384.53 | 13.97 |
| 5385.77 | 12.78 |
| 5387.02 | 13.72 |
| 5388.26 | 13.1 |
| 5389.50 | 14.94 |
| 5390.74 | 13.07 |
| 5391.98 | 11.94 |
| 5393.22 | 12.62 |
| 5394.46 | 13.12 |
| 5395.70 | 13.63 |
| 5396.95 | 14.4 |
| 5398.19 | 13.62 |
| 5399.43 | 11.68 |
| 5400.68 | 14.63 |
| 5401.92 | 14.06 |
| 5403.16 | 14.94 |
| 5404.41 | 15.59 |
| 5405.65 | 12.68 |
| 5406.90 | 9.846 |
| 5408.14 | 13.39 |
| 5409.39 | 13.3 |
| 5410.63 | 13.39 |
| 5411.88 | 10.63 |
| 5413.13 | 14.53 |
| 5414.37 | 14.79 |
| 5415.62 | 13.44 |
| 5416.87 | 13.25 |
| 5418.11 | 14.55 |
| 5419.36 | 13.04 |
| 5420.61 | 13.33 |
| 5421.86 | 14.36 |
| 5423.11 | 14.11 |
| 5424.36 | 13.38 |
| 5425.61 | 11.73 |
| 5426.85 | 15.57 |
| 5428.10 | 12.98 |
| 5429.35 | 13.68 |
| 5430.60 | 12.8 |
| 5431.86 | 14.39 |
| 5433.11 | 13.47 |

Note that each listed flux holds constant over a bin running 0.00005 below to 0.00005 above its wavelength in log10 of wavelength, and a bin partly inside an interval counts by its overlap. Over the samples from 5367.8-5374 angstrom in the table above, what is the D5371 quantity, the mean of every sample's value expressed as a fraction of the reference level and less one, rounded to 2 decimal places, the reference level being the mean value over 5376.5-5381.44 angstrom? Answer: -0.16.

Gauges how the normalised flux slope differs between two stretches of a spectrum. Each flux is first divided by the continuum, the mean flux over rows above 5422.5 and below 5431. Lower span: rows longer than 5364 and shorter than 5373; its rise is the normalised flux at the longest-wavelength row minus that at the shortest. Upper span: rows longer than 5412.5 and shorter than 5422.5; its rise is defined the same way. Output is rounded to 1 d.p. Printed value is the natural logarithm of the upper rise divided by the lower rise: -3.3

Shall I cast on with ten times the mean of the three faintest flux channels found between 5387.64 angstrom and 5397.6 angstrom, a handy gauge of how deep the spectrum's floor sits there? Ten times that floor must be 125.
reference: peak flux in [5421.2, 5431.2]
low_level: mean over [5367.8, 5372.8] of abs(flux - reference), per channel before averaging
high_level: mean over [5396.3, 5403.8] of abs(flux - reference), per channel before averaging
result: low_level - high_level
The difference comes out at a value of 1.0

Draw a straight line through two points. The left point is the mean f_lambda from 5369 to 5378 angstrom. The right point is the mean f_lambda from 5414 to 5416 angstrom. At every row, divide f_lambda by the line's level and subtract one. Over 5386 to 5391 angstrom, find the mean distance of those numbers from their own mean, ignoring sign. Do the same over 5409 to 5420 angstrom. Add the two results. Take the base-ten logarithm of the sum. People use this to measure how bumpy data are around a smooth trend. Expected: -0.99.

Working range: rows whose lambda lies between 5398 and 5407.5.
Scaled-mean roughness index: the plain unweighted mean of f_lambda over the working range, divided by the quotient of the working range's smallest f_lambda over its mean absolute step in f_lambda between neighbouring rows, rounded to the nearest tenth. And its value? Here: 2.5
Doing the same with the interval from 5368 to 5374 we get 1.9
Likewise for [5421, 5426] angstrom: 1.0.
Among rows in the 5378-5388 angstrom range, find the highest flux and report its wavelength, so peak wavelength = 5380.82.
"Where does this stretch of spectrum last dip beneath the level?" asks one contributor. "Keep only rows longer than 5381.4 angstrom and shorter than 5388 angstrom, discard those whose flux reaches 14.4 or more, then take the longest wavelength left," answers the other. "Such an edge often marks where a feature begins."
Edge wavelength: 5387.02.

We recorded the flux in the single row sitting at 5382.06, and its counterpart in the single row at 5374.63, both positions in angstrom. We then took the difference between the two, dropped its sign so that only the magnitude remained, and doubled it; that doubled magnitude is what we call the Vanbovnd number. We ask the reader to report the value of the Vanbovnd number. 2.6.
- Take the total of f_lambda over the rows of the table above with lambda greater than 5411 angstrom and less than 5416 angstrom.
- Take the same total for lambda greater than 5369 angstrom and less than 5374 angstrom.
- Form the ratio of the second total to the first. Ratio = 0.92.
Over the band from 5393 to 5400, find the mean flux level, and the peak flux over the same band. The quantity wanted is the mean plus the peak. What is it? 27.6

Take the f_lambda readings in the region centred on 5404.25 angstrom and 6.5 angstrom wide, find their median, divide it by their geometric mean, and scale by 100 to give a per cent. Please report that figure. 106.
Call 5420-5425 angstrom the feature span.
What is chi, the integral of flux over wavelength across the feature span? 68.9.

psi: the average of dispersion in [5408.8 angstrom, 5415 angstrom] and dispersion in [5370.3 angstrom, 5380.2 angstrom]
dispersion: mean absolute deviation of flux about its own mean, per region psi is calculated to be 1.4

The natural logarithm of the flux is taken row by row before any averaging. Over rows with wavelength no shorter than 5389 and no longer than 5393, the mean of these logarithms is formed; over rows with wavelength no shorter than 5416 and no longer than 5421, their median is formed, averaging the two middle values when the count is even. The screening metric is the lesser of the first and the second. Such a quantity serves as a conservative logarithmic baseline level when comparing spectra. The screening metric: 2.58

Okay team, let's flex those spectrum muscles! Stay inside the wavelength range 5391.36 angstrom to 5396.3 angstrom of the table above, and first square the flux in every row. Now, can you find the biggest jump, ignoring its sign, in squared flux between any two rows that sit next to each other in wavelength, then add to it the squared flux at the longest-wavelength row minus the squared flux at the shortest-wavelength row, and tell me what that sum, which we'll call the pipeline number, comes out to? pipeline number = 60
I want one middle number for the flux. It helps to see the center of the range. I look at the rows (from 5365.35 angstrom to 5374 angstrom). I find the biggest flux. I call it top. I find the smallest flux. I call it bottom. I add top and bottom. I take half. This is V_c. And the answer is 12.5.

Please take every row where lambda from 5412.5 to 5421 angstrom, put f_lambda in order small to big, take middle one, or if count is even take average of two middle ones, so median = 13.4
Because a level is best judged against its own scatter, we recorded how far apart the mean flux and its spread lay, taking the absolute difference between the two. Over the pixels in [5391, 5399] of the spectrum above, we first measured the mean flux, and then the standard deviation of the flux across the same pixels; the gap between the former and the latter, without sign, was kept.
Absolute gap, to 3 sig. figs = 12.4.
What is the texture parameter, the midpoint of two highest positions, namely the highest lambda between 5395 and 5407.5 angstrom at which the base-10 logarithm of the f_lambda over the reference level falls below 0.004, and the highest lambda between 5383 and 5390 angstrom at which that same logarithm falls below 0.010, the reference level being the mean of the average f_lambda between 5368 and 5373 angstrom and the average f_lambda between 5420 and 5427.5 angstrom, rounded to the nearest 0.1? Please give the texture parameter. 5397.6 angstrom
